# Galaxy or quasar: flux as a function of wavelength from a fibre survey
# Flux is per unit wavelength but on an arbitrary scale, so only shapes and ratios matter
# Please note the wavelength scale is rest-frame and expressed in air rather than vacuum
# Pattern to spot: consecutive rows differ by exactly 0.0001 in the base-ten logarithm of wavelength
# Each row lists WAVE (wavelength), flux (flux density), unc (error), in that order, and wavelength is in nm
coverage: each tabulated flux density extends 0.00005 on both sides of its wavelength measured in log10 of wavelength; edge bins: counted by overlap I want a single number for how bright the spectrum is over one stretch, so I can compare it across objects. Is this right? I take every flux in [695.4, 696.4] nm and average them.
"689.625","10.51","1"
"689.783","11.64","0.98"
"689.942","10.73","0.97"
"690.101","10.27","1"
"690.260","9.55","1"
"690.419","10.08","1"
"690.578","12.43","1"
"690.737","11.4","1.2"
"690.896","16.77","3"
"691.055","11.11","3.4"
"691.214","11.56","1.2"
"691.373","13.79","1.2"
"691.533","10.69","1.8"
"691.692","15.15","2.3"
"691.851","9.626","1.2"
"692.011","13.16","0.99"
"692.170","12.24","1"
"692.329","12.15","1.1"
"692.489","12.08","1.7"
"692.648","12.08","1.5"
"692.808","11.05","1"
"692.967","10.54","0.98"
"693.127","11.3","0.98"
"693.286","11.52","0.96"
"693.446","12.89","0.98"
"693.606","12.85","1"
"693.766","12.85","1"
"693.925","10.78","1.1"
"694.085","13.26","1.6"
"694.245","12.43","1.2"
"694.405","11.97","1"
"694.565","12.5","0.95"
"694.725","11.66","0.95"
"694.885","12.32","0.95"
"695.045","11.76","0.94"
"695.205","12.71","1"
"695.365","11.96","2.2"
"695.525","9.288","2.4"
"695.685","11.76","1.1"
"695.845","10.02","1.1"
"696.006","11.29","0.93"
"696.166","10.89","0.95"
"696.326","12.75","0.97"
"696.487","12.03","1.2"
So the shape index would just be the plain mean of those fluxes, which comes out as 11.0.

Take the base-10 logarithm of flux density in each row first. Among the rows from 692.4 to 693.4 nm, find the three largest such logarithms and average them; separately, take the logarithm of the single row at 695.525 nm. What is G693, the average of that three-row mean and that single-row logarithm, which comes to 1.02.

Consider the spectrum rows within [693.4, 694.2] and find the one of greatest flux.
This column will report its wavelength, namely 694.085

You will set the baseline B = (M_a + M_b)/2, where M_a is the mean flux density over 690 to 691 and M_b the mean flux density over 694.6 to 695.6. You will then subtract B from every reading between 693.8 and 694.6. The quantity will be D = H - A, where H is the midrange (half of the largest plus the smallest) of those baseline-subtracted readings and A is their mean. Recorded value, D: -0.2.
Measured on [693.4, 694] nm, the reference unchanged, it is -0.5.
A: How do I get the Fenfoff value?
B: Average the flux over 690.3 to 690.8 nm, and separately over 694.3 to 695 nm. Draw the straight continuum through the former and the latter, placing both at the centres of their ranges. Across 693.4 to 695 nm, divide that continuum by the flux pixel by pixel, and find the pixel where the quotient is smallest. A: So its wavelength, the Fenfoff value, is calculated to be 694.085 nm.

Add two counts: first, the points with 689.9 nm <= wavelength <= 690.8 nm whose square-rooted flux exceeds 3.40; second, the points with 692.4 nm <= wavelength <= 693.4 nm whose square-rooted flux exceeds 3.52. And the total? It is 1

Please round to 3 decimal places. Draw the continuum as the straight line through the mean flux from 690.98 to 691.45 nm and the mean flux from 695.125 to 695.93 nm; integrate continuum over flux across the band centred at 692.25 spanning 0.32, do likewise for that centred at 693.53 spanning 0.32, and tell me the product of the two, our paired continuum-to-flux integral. 0.090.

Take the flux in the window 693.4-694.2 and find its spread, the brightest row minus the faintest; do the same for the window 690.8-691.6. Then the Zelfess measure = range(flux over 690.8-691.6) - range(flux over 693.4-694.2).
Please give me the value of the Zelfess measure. 4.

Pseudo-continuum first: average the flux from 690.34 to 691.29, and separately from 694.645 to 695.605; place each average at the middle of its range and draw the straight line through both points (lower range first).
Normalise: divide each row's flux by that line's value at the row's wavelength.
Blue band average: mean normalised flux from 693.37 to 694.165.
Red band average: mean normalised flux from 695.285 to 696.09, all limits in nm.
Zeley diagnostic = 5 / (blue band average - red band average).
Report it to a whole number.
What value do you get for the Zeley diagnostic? 42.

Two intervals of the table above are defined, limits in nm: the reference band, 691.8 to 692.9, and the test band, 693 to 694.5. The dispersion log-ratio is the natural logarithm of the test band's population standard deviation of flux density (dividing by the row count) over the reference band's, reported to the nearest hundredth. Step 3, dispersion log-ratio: -0.26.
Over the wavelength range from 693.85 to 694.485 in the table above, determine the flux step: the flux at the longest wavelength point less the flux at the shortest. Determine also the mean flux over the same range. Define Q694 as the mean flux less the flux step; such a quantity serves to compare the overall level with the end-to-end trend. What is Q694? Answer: 10.9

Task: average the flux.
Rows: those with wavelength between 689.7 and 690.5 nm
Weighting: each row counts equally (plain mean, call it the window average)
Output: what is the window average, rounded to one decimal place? 10.5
